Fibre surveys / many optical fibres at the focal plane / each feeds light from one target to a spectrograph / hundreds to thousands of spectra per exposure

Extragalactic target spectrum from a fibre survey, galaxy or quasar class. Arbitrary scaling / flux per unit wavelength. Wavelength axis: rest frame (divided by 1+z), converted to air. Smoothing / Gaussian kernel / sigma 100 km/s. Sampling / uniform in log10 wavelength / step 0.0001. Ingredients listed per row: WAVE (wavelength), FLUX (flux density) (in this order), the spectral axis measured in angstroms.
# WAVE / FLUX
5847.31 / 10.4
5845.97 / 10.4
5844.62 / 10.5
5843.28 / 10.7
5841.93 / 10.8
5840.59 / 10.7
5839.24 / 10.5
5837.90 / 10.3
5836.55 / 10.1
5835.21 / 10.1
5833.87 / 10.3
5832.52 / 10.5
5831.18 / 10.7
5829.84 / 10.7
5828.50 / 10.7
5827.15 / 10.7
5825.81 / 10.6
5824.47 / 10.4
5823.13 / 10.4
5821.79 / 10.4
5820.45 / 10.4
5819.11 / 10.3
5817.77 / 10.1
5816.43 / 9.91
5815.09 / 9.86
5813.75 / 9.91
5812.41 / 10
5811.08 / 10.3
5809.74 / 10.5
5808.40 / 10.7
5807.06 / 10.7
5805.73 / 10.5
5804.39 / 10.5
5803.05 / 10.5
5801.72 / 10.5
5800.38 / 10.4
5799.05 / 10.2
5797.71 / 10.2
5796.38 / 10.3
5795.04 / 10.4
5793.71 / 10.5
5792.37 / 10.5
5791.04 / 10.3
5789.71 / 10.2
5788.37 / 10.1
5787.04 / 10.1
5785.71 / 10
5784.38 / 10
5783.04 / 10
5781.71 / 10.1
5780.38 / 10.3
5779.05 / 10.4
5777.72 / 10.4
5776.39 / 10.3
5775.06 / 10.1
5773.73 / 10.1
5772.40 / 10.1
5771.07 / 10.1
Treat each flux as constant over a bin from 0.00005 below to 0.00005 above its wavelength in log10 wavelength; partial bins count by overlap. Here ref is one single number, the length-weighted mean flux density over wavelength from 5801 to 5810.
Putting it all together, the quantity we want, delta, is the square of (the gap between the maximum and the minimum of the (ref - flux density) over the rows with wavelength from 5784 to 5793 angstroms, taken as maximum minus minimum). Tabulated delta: 0.25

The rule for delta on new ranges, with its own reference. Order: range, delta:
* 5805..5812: 0.16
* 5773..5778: 0.09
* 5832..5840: 0.16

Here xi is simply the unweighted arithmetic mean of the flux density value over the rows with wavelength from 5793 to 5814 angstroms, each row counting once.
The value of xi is 10.38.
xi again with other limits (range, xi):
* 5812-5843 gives 10.36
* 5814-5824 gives 10.20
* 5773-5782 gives 10.24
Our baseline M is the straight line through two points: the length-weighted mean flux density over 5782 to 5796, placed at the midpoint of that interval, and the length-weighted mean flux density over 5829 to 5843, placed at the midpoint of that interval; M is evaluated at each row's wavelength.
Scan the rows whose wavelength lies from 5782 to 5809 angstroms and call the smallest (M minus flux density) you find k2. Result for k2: -0.390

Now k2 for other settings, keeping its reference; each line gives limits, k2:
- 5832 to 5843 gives -0.285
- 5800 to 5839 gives -0.390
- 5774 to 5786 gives -0.263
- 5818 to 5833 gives -0.272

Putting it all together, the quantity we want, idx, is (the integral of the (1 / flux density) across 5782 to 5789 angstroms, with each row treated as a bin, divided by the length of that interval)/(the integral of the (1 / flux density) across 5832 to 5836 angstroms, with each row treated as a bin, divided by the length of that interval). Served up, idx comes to 1.02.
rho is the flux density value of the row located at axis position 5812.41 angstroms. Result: 10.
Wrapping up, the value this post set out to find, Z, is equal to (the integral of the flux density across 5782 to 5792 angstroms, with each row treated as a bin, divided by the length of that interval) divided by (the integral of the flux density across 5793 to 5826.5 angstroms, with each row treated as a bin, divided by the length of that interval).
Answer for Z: 0.98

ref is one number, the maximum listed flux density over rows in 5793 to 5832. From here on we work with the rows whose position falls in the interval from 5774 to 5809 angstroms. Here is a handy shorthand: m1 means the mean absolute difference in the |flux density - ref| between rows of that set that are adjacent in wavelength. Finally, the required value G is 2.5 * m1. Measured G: 0.20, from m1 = 0.08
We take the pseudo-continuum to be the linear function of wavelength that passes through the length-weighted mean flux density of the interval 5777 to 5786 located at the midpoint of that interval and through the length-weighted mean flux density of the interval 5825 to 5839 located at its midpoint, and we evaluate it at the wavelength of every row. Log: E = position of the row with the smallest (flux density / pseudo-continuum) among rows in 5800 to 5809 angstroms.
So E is 5800.38 angstroms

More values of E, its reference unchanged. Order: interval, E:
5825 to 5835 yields 5833.87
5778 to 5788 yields 5785.71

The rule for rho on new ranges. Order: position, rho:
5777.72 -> 10.4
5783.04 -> 10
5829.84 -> 10.7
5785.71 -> 10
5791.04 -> 10.3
